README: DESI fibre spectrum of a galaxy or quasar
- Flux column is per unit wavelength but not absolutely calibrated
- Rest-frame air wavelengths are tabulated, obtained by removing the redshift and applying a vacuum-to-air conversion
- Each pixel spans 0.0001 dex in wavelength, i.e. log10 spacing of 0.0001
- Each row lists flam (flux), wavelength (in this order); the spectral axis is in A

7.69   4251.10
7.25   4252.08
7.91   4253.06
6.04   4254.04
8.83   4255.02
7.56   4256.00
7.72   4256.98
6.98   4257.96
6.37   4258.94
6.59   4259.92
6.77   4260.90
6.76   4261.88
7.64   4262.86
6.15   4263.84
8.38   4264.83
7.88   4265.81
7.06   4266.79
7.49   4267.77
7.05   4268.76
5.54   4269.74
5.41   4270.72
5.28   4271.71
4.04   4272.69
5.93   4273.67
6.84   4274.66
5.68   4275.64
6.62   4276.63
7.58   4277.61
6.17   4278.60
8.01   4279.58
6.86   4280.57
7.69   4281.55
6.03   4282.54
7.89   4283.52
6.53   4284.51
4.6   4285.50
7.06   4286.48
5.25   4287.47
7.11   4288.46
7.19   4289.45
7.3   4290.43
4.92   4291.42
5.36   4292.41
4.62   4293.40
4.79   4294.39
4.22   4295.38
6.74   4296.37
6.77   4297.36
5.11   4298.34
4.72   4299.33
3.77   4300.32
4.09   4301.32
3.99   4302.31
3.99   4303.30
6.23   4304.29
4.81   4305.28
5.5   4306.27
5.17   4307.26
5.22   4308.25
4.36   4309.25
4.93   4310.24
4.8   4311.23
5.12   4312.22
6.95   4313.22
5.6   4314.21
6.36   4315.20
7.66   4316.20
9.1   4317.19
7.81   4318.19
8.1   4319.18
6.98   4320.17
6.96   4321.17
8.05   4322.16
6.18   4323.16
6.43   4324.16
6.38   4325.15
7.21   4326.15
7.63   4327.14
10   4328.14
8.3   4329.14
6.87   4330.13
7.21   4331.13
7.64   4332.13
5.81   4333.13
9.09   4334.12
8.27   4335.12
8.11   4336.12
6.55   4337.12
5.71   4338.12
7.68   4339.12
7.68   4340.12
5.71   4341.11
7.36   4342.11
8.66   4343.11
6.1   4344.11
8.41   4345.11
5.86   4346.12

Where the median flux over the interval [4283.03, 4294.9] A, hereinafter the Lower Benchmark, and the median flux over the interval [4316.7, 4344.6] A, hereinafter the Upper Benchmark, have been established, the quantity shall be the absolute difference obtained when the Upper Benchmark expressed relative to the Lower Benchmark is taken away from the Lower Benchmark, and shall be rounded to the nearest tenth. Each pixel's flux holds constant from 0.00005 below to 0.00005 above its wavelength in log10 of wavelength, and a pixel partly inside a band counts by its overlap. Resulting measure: 4.7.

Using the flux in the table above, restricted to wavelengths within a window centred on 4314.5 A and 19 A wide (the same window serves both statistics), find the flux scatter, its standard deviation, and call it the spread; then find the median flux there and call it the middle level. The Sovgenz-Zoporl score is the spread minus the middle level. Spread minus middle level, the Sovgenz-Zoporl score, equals -4.8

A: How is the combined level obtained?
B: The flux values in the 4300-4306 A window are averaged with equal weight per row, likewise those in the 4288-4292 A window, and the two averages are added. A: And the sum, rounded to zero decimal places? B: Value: 11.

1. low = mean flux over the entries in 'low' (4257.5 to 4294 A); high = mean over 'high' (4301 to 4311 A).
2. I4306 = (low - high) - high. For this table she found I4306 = -3.2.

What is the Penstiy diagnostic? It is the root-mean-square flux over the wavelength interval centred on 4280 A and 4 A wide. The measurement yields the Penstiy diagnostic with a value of 7.22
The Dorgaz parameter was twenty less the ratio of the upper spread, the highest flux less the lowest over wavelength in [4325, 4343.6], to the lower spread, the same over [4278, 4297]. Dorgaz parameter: 18.9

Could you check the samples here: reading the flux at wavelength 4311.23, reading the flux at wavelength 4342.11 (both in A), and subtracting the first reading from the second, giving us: 2.6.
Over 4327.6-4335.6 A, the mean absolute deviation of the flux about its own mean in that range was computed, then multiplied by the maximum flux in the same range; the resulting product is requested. 10.2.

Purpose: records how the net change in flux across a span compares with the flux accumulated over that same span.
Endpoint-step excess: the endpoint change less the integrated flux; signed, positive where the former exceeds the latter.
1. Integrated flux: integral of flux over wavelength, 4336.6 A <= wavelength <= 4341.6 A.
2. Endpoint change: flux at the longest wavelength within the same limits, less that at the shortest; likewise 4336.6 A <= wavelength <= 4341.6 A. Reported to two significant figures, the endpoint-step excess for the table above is -34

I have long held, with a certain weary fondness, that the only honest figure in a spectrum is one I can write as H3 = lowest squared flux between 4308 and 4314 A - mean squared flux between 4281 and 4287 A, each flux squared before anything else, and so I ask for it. -26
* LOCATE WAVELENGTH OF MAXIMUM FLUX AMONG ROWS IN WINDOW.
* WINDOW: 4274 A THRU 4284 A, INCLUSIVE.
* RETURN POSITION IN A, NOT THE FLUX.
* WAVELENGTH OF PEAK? 4279.58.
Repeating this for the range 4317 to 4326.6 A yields 4317.19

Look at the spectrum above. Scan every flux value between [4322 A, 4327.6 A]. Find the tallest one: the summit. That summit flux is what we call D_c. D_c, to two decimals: 8.05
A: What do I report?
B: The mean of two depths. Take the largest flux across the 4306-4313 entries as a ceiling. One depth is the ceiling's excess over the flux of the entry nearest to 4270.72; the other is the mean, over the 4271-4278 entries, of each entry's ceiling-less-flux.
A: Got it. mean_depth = -0.2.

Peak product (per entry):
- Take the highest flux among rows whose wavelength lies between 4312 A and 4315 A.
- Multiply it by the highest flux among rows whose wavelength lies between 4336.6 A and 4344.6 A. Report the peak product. 60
